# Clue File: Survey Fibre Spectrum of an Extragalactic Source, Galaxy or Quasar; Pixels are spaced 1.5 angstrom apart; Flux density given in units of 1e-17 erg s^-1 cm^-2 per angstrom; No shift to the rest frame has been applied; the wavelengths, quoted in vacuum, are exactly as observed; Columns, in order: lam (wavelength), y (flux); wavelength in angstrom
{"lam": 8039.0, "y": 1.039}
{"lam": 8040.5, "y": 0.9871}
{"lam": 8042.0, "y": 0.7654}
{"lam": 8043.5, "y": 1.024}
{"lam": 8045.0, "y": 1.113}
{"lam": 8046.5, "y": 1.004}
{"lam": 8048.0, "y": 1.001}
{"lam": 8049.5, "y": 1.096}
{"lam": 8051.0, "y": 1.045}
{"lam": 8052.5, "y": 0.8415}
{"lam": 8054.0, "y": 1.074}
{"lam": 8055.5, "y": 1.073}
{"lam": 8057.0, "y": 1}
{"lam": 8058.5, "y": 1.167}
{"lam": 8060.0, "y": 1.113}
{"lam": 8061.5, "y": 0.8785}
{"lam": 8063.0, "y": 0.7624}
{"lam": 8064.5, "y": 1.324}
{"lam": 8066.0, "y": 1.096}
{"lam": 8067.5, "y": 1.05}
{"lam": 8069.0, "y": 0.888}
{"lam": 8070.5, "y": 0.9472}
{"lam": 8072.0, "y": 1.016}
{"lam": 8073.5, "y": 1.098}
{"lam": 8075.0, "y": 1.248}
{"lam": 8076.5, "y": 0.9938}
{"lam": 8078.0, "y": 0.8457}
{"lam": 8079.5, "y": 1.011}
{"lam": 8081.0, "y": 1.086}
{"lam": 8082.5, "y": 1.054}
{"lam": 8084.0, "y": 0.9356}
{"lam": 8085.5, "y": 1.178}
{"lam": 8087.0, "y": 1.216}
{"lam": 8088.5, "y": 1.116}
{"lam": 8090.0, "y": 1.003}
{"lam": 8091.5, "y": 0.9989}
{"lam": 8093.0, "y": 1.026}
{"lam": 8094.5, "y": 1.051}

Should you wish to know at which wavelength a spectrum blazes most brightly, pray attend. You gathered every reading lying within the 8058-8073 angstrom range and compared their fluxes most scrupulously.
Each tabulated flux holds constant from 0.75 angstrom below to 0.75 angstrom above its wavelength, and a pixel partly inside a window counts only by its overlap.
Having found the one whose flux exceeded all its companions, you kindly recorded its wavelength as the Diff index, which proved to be 8064.5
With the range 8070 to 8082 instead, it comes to 8075.0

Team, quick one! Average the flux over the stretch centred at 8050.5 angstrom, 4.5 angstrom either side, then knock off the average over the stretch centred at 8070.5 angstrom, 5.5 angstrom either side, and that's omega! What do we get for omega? -0.04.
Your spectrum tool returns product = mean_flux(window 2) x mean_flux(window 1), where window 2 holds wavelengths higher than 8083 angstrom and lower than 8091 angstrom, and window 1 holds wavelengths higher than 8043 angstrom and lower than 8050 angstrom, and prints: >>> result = 1.14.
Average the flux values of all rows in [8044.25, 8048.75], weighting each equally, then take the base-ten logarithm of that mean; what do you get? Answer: 0.017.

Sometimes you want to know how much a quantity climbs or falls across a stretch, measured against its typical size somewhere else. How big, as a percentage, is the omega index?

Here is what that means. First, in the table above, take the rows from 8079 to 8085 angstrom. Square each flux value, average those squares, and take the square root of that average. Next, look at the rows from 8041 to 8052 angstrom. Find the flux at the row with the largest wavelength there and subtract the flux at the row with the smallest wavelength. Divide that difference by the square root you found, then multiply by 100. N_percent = 27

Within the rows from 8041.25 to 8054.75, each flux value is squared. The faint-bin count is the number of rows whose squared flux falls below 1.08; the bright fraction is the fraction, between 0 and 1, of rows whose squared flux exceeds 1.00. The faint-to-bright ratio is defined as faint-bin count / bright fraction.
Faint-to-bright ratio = 6.4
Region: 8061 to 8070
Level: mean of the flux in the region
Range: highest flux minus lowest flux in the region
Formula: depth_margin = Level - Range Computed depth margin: 0.44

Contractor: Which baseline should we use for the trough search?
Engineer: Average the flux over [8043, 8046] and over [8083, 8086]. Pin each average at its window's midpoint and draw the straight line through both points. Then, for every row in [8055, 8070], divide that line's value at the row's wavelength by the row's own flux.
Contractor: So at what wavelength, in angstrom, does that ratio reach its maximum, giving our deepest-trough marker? 8063.0 angstrom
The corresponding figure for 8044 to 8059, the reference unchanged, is 8052.5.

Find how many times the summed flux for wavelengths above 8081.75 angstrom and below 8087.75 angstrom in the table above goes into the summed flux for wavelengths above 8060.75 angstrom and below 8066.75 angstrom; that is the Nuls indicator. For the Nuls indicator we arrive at 0.93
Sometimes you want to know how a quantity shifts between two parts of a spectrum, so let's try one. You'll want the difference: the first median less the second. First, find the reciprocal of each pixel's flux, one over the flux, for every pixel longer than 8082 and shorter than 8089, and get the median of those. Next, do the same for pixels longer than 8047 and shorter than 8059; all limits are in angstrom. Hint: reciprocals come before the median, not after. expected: -0.05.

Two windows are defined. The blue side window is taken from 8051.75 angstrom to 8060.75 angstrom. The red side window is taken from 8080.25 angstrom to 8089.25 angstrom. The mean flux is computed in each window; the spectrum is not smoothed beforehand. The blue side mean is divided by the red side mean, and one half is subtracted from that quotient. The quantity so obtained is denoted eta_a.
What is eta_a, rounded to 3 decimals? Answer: 0.452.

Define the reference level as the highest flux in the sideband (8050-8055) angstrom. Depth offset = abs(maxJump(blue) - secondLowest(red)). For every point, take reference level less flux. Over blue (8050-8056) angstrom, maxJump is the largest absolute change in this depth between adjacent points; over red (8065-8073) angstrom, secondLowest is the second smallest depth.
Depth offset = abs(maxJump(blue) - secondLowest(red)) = 0.21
